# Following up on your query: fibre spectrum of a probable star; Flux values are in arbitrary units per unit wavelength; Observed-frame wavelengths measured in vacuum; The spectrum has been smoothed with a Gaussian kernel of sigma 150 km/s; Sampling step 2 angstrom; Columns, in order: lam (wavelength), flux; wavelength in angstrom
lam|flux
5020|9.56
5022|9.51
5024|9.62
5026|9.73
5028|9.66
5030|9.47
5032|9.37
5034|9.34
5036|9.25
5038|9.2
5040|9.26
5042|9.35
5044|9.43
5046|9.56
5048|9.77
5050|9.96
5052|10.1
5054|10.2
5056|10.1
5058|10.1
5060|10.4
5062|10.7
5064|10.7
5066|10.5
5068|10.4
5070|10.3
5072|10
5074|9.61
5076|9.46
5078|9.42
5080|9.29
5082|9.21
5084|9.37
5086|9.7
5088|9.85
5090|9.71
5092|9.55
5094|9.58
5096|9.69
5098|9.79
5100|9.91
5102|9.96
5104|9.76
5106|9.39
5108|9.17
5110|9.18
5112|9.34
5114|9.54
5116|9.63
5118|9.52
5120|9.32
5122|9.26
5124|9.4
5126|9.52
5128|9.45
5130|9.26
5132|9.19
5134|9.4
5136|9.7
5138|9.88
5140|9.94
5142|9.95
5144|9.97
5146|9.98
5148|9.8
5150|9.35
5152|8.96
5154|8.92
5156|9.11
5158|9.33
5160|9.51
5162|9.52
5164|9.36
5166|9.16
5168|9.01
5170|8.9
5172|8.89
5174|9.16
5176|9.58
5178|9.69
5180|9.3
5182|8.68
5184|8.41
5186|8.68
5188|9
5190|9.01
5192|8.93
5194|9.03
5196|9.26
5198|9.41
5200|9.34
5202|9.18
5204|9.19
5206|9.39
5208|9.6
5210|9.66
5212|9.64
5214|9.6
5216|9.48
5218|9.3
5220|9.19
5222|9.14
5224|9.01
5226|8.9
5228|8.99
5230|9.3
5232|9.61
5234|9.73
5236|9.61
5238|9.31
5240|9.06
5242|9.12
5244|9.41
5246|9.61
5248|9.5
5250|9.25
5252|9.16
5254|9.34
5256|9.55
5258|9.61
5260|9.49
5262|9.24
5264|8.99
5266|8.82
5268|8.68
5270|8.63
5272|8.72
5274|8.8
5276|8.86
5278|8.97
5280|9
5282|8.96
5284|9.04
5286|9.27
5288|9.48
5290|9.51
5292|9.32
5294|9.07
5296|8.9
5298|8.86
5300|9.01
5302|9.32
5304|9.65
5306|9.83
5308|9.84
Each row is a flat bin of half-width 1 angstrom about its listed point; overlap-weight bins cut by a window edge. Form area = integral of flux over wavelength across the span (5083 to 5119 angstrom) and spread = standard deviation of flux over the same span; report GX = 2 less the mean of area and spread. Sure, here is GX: -171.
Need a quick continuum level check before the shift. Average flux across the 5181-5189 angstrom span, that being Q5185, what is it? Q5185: 8.69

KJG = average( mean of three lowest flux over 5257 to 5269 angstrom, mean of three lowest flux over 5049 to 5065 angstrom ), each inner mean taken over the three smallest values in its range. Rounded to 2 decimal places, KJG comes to 9.44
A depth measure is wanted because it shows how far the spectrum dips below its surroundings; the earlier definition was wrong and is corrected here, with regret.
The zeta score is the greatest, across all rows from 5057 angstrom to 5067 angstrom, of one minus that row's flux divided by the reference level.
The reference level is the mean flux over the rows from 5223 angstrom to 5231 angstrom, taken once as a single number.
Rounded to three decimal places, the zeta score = -0.116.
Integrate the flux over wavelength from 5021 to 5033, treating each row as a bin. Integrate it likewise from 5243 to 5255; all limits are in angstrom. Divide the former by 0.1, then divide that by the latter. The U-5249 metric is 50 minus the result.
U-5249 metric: 39.8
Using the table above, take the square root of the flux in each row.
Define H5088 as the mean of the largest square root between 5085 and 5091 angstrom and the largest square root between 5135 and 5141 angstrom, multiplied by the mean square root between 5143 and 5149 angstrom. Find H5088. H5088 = 9.9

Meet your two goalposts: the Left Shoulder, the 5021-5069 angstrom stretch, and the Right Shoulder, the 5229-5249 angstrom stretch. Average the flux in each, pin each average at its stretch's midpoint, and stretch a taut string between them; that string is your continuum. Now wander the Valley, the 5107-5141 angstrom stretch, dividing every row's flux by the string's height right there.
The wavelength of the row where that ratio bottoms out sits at 5108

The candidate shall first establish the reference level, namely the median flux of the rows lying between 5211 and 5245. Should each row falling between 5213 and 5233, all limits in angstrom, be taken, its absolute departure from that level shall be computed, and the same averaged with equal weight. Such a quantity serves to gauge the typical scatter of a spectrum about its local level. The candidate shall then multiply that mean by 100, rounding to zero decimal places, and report 21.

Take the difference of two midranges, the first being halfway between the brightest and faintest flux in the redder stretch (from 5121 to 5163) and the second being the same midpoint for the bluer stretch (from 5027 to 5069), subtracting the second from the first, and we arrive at -0.50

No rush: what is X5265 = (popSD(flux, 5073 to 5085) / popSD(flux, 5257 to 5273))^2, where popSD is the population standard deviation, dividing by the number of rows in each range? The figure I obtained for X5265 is 0.13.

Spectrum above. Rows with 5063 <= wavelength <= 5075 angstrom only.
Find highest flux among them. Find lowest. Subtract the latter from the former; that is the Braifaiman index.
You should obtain 1.1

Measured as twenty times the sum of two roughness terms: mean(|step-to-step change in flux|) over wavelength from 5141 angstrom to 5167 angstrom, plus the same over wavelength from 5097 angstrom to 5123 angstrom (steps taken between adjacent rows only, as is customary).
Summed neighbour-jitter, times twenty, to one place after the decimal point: 6.4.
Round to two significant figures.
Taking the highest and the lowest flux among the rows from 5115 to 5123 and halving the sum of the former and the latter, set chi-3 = 9.4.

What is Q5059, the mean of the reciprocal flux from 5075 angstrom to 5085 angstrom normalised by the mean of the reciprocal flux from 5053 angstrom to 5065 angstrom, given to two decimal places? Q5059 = 1.11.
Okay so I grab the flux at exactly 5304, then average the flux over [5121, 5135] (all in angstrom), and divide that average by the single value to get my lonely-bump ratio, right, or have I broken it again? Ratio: 0.97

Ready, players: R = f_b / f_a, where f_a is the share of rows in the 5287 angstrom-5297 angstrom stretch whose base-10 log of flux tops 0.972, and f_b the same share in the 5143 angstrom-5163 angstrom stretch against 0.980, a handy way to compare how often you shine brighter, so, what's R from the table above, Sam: 0.75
